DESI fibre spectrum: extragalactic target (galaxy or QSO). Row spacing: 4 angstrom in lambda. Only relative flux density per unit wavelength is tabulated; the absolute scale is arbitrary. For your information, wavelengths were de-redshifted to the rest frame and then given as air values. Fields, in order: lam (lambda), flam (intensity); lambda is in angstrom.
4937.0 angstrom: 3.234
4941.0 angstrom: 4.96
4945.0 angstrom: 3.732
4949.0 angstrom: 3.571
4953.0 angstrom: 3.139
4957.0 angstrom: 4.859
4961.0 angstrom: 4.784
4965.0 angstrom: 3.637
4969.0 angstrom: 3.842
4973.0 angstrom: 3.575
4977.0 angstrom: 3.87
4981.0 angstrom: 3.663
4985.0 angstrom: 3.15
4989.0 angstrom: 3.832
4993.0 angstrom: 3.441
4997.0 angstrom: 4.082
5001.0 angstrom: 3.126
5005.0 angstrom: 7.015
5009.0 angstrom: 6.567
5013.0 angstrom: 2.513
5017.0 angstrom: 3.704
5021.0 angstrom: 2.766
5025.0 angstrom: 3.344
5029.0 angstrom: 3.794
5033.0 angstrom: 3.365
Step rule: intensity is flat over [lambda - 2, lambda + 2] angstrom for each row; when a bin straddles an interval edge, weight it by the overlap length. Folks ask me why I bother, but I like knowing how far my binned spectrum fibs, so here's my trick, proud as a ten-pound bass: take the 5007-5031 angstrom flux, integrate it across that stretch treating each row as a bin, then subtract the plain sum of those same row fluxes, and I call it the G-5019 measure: 68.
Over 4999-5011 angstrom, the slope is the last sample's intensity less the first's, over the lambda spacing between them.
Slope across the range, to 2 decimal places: 0.43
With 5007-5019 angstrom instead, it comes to -0.36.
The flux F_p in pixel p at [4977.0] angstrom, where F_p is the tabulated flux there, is 3.87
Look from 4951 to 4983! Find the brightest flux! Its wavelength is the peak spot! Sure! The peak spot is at 4957.0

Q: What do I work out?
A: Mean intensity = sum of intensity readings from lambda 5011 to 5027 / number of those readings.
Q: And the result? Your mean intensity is 3.1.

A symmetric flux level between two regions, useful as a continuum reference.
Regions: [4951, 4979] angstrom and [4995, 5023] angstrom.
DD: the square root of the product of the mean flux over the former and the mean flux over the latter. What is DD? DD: 4.10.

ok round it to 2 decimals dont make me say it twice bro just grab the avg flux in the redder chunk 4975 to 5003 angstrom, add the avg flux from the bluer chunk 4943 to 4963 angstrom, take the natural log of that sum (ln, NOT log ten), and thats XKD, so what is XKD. 2.03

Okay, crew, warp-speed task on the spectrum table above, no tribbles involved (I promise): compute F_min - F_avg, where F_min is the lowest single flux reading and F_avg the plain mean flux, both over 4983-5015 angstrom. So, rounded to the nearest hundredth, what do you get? -1.70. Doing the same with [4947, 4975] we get -0.78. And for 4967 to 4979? -0.19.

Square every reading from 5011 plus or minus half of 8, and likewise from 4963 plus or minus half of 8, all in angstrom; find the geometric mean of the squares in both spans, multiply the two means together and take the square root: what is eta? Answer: 16.9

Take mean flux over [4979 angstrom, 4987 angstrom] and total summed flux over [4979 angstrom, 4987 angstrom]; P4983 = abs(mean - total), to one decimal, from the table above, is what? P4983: 3.4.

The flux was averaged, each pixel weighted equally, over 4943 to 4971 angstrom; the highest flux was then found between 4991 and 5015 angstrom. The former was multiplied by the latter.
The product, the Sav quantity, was 28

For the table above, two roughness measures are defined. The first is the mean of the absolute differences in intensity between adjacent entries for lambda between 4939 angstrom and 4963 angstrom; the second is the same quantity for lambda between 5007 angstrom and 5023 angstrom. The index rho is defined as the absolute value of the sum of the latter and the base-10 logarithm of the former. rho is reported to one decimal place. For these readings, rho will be 1.9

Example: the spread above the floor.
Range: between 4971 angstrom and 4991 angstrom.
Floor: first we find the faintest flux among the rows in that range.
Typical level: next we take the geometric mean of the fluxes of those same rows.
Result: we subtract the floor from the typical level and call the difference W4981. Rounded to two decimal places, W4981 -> 0.46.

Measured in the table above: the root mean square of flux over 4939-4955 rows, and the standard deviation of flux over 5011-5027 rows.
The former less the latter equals 3.4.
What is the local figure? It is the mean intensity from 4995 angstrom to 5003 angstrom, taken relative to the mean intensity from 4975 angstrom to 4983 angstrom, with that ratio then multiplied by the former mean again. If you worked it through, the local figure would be 3.4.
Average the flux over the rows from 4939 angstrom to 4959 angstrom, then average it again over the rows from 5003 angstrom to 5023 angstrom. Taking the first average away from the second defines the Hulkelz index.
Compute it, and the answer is 0.5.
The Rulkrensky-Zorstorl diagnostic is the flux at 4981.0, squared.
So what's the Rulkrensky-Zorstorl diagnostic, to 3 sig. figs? 13.4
